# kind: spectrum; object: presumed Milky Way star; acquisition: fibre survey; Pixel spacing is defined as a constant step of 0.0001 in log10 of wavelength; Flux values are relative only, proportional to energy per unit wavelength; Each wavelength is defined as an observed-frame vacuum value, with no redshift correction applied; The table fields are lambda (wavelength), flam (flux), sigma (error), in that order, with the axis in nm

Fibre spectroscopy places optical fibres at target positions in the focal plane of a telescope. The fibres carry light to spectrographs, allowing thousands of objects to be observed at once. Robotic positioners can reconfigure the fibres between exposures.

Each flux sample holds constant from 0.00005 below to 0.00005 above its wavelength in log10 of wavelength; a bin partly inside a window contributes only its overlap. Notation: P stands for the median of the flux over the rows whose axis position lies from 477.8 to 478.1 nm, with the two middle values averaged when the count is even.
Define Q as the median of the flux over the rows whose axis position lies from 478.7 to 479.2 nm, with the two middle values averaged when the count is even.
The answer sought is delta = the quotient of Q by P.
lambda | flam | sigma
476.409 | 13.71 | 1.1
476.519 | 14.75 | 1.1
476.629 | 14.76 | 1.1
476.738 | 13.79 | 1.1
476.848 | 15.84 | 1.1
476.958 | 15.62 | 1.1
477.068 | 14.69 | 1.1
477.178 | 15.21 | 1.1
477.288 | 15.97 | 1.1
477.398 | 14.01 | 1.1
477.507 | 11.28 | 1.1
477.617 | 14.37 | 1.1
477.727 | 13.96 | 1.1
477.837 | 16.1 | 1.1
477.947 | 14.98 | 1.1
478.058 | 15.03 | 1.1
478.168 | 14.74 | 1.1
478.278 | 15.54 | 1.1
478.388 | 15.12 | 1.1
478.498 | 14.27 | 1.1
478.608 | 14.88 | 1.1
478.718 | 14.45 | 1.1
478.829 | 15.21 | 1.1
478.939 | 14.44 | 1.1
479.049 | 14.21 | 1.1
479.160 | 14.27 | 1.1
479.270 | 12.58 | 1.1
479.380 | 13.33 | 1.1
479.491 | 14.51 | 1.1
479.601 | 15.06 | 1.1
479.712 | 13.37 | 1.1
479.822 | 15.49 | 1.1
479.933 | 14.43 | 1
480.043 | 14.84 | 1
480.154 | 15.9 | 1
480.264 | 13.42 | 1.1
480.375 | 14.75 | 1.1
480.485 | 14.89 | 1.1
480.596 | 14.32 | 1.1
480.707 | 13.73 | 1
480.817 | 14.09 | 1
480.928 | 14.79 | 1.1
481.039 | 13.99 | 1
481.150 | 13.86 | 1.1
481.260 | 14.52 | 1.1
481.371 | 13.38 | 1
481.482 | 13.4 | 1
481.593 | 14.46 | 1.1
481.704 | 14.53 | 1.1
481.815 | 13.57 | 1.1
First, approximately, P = 15.0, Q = 14.4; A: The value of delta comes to 0.96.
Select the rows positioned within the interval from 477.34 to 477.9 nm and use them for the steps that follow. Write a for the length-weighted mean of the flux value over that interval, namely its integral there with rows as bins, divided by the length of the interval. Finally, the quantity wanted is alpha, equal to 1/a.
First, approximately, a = 14.0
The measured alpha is 0.071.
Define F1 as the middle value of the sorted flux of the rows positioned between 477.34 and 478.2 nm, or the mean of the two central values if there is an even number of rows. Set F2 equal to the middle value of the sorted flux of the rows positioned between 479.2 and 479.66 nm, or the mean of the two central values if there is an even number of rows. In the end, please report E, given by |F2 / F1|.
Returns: 0.96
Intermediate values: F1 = 14.6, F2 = 13.9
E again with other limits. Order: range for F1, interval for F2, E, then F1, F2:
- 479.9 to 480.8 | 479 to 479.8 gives 0.97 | 14.6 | 14.2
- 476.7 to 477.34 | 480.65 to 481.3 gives 0.91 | 15.4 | 14.0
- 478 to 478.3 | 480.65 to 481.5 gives 0.93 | 15.0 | 13.9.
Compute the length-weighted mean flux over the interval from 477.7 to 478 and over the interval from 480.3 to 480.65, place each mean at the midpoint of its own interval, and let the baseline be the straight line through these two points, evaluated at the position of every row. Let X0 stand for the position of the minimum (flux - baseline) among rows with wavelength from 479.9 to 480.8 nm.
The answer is 480.264 nm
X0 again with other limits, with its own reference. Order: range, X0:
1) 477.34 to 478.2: 477.507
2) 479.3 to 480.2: 479.380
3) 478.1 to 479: 478.498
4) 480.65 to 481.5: 481.371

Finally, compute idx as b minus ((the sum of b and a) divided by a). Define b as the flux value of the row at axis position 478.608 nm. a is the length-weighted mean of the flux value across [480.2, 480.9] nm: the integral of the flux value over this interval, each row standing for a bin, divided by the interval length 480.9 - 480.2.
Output 12.8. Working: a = 14.3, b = 14.88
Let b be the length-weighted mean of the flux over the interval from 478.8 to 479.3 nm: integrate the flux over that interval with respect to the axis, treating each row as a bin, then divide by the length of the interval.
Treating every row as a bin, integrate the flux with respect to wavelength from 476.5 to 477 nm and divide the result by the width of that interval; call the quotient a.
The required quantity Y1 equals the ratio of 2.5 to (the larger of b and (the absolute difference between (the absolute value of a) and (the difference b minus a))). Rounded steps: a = 15.0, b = 14.2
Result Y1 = 0.1589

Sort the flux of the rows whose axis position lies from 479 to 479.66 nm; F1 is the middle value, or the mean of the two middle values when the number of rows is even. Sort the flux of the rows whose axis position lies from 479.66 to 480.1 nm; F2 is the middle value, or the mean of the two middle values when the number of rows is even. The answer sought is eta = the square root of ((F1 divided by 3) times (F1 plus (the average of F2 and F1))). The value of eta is 11.7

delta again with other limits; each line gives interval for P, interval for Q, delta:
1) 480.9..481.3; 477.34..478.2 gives 1.02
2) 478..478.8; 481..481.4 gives 0.94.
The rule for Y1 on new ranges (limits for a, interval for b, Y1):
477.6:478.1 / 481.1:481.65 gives 0.1576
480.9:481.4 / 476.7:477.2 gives 0.1662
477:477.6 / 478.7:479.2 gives 0.1724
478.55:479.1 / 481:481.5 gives 0.1621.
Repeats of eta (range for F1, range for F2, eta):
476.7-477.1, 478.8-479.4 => 12.3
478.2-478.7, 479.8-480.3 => 12.2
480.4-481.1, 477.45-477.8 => 11.6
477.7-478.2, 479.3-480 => 12.2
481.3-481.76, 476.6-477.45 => 11.5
